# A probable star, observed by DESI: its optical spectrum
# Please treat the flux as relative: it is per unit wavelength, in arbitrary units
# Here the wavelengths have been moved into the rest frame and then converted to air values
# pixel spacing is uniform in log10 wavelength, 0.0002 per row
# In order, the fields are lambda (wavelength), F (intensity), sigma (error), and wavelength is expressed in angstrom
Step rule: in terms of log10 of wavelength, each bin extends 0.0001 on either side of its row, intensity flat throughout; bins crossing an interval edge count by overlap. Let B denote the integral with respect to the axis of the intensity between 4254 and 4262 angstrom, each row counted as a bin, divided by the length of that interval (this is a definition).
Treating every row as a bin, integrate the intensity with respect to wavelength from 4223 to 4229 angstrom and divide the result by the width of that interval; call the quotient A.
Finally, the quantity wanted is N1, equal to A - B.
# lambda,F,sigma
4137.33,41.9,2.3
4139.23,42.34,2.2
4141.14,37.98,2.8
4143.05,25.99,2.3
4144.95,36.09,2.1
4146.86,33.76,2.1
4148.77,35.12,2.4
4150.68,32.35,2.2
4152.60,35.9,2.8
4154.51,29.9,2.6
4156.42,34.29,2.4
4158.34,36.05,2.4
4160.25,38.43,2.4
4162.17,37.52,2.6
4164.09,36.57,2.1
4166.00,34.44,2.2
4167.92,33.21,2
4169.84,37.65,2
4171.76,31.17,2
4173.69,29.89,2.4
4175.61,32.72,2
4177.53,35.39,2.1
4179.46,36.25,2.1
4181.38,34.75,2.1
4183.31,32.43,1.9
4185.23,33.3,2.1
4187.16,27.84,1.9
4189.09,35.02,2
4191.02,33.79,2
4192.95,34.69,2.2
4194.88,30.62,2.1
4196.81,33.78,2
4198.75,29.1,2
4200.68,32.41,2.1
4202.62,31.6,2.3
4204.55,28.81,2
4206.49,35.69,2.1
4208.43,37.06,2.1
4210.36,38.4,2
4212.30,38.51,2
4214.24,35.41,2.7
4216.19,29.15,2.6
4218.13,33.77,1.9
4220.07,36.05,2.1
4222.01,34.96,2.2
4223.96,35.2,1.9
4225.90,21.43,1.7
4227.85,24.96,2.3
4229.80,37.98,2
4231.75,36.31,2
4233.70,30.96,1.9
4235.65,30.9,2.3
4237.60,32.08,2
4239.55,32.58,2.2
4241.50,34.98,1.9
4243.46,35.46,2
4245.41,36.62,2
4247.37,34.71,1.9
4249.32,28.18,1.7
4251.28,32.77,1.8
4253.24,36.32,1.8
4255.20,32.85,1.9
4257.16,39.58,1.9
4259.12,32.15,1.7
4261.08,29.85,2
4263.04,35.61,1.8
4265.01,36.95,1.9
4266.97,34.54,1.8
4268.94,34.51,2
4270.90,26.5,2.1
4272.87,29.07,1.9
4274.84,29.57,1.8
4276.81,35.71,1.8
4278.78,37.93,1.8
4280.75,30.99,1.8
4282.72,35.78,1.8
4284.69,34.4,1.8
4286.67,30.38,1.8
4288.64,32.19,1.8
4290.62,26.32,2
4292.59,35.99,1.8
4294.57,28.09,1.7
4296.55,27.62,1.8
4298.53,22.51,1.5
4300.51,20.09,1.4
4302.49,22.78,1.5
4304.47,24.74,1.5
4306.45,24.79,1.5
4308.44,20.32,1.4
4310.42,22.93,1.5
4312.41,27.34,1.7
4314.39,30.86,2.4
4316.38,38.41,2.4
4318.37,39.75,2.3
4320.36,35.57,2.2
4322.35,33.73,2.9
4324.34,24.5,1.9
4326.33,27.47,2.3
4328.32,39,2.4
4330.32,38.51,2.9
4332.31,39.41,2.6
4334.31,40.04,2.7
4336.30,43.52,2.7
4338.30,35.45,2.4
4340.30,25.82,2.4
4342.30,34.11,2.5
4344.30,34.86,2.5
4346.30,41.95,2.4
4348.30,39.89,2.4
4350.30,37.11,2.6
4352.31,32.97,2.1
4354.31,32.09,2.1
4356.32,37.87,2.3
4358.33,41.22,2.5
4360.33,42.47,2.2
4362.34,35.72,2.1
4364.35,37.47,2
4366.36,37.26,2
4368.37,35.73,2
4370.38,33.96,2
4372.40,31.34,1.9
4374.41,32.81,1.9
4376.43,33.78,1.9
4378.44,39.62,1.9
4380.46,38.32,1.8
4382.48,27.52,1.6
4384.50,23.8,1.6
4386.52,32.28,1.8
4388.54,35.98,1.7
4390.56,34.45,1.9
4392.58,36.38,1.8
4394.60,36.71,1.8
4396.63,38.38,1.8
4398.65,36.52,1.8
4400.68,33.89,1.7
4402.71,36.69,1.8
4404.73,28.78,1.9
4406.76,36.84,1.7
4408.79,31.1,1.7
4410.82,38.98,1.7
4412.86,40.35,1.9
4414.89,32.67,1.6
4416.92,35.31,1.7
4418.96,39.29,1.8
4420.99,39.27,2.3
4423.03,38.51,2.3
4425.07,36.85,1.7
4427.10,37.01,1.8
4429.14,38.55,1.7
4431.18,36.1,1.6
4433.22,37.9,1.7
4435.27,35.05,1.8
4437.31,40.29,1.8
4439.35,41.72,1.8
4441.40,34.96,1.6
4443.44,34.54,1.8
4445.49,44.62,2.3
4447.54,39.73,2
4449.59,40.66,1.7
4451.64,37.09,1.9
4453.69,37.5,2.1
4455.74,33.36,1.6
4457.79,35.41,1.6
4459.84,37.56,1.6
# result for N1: -6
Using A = 27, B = 34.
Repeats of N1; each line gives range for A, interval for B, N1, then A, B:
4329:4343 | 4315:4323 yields 0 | 37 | 37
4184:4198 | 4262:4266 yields -4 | 33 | 36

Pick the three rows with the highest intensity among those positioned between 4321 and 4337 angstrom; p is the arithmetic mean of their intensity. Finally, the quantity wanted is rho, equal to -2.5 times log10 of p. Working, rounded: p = 41.0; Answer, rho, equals -4.03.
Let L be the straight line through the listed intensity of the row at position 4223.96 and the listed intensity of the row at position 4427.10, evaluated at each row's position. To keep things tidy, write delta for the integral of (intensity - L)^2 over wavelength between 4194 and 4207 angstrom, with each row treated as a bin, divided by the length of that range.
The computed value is 17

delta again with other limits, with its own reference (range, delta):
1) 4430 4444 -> 7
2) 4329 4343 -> 28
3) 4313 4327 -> 38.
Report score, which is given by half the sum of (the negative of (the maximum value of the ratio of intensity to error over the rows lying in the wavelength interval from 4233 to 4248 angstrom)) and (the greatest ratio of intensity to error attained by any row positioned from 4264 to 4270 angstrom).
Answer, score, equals 0.5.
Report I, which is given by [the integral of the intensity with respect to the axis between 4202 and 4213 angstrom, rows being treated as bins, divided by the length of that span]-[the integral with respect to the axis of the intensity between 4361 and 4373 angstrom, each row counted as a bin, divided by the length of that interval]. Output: -0.5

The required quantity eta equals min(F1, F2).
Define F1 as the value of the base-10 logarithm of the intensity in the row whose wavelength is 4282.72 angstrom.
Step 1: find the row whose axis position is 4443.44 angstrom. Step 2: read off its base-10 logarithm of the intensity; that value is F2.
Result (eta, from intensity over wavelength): 1.54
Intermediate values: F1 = 1.554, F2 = 1.54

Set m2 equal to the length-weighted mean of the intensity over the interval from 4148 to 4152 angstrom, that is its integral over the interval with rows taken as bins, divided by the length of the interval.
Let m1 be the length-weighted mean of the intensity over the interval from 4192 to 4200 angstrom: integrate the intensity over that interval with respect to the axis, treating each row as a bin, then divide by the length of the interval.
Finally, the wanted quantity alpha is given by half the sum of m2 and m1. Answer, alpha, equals 32.9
